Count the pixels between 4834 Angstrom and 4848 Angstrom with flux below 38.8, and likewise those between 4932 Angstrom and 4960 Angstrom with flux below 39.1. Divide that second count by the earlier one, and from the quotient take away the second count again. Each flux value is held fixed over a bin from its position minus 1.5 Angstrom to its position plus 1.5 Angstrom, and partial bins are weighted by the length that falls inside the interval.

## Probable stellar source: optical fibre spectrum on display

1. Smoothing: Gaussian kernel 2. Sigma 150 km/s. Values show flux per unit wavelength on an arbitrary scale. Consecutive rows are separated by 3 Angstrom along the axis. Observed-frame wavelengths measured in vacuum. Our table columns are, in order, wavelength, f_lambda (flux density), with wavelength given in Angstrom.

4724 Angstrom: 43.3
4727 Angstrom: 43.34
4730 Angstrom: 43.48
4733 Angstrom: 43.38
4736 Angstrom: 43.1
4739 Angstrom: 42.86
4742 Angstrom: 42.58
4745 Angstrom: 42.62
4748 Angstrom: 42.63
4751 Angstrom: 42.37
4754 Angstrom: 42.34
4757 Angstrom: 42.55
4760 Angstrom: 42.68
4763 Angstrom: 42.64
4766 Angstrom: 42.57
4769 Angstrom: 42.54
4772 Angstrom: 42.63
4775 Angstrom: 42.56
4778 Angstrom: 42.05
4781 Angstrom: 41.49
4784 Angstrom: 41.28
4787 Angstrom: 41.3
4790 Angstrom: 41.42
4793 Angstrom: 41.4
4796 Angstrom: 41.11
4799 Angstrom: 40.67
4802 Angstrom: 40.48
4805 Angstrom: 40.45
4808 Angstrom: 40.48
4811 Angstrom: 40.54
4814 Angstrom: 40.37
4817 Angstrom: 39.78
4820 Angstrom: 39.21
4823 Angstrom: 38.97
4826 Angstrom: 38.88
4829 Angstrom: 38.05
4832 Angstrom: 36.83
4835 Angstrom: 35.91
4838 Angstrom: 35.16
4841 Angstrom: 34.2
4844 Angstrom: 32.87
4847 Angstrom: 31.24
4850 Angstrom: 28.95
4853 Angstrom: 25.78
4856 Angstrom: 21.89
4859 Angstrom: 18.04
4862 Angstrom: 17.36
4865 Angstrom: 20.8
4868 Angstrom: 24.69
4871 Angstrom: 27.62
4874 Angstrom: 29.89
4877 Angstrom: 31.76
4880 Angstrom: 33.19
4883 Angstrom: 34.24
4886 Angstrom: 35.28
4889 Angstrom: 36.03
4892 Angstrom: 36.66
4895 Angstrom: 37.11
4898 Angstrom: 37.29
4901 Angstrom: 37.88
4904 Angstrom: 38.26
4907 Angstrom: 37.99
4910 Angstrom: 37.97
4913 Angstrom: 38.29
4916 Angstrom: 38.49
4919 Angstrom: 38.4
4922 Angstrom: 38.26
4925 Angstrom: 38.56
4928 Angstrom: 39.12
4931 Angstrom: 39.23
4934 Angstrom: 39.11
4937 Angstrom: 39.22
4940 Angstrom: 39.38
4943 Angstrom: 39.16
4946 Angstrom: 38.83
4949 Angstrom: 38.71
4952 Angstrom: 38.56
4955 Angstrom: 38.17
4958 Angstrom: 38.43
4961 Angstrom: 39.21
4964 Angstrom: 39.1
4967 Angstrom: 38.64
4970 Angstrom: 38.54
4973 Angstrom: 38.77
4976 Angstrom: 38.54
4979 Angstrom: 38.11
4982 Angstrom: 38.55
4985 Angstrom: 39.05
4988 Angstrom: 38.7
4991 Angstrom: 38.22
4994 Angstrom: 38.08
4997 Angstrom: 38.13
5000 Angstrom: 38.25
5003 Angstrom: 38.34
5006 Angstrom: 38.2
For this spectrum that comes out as -4.0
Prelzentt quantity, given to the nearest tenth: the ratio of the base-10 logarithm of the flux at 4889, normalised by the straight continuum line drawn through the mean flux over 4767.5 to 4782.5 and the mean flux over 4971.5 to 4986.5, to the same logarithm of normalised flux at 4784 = 5.6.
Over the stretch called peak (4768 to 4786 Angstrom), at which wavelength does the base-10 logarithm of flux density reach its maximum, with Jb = 4772 Angstrom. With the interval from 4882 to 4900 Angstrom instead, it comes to 4898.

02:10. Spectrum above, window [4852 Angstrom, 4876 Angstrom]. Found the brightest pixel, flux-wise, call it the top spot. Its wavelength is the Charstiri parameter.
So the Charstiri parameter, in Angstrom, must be 4874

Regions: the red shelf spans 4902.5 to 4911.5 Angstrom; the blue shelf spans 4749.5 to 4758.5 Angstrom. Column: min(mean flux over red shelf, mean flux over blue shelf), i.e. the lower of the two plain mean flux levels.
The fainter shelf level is 38.1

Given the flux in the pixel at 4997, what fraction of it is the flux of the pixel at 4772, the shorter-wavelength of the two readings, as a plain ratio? 1.12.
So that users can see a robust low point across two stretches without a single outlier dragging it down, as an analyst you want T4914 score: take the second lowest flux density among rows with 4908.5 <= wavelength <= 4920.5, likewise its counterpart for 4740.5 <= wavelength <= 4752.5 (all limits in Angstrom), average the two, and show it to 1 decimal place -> 40.4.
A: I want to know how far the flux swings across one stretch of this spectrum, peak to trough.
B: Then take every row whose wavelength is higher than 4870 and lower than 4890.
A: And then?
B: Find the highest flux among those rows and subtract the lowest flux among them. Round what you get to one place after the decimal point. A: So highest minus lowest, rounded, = 8.4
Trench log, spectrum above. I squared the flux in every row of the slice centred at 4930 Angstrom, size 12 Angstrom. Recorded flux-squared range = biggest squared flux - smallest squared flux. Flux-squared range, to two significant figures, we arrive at 52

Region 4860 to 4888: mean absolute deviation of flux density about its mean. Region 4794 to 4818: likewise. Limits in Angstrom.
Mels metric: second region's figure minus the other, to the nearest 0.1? -4.8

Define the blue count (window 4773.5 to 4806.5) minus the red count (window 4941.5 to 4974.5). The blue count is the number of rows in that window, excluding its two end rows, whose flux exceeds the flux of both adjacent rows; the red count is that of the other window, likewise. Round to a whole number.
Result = 0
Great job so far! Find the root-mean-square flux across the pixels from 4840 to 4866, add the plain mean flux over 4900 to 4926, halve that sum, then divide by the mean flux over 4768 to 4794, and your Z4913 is 0.77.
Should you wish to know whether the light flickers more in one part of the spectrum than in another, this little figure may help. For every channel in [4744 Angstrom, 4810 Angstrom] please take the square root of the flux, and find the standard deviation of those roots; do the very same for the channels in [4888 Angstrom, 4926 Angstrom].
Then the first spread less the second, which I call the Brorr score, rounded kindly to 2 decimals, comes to 0.00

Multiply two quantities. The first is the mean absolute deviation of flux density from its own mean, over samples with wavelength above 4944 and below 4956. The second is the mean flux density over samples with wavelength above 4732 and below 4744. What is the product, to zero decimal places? 9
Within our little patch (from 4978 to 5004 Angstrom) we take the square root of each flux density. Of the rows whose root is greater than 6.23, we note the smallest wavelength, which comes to 4985 Angstrom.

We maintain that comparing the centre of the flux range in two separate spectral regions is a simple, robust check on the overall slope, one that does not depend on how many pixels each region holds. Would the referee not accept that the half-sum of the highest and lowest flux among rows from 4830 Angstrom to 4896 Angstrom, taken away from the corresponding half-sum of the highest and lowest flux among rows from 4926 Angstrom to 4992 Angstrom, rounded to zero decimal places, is 12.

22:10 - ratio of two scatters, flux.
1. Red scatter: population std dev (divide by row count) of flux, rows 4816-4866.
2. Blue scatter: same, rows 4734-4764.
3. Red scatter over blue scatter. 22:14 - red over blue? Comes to 36.3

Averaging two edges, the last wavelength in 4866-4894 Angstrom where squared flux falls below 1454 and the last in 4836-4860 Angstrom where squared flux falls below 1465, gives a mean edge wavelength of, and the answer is 4875.5 Angstrom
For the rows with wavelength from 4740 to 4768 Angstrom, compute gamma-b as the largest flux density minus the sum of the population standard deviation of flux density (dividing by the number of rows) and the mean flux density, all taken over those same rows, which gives 0.01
